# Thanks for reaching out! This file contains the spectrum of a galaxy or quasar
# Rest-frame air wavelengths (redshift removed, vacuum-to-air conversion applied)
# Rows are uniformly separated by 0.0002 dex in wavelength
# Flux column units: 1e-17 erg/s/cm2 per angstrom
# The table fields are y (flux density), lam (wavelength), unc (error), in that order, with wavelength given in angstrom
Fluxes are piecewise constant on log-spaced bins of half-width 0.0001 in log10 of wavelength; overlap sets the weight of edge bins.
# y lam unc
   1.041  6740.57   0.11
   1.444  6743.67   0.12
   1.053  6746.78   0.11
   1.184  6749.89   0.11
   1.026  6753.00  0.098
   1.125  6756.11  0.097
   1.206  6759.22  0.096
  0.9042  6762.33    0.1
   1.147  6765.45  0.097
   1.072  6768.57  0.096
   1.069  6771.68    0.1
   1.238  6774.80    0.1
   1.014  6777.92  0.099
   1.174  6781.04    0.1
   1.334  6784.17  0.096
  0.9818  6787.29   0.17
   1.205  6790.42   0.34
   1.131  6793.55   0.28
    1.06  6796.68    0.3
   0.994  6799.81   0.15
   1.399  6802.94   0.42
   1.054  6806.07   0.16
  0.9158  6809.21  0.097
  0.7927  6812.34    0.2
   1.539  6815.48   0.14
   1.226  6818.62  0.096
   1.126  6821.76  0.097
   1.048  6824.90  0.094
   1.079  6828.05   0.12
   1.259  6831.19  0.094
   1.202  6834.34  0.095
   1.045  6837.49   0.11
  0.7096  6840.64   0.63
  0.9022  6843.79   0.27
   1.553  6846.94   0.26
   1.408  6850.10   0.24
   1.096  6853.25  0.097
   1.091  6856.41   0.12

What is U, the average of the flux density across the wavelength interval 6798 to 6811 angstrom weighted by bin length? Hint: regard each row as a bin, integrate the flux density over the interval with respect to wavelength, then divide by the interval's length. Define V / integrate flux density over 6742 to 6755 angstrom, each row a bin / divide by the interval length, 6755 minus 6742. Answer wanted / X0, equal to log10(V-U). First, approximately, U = 1.09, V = 1.17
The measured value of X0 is -1.1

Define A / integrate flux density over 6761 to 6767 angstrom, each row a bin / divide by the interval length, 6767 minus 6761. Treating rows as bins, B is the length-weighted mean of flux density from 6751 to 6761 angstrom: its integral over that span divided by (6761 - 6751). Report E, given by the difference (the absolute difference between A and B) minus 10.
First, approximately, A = 1.03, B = 1.12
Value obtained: -9.91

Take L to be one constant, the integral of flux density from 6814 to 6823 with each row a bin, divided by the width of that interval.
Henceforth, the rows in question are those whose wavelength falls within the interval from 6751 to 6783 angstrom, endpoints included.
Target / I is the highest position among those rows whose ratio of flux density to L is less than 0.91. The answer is 6781.04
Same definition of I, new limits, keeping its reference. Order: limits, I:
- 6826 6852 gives 6843.79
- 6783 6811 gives 6809.21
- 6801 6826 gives 6824.90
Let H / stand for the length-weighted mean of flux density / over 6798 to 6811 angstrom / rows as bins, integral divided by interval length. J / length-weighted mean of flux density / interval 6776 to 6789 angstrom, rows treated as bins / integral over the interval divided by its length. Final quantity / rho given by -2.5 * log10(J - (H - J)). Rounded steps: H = 1.09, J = 1.13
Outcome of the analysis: -0.17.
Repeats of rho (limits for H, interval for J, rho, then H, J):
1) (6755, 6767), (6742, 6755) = -0.24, 1.09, 1.17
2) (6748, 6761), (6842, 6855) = -0.31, 1.13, 1.23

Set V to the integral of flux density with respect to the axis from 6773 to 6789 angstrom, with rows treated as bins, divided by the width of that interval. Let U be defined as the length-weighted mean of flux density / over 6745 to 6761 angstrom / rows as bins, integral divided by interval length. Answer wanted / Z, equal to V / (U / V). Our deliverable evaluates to 1.175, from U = 1.12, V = 1.147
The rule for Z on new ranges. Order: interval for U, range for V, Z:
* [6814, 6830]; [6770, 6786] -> 1.123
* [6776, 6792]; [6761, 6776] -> 1.030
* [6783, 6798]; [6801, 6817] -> 1.133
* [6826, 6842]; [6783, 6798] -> 1.220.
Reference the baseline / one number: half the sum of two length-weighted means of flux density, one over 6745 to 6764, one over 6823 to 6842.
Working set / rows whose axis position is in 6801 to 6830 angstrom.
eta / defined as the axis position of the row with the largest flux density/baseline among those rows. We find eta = 6815.48 angstrom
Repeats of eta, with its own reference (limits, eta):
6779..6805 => 6802.94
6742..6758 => 6743.67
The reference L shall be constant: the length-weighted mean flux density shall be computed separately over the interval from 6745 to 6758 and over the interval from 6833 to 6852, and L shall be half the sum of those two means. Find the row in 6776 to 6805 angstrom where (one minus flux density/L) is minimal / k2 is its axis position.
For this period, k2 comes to 6802.94 angstrom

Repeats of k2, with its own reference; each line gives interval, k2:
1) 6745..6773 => 6759.22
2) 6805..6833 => 6815.48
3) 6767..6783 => 6774.80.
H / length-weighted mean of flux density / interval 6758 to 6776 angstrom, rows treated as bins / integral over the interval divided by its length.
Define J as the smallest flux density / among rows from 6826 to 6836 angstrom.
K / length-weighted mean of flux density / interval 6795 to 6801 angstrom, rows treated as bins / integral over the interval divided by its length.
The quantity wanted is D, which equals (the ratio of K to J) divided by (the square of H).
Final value 0.79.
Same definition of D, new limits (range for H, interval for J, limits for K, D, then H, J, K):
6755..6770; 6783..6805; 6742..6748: 1.08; 1.09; 0.9818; 1.26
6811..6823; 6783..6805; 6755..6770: 0.80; 1.18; 0.9818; 1.09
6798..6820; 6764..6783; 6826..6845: 0.80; 1.13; 1.014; 1.04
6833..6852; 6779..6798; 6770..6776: 0.91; 1.14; 0.9818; 1.15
